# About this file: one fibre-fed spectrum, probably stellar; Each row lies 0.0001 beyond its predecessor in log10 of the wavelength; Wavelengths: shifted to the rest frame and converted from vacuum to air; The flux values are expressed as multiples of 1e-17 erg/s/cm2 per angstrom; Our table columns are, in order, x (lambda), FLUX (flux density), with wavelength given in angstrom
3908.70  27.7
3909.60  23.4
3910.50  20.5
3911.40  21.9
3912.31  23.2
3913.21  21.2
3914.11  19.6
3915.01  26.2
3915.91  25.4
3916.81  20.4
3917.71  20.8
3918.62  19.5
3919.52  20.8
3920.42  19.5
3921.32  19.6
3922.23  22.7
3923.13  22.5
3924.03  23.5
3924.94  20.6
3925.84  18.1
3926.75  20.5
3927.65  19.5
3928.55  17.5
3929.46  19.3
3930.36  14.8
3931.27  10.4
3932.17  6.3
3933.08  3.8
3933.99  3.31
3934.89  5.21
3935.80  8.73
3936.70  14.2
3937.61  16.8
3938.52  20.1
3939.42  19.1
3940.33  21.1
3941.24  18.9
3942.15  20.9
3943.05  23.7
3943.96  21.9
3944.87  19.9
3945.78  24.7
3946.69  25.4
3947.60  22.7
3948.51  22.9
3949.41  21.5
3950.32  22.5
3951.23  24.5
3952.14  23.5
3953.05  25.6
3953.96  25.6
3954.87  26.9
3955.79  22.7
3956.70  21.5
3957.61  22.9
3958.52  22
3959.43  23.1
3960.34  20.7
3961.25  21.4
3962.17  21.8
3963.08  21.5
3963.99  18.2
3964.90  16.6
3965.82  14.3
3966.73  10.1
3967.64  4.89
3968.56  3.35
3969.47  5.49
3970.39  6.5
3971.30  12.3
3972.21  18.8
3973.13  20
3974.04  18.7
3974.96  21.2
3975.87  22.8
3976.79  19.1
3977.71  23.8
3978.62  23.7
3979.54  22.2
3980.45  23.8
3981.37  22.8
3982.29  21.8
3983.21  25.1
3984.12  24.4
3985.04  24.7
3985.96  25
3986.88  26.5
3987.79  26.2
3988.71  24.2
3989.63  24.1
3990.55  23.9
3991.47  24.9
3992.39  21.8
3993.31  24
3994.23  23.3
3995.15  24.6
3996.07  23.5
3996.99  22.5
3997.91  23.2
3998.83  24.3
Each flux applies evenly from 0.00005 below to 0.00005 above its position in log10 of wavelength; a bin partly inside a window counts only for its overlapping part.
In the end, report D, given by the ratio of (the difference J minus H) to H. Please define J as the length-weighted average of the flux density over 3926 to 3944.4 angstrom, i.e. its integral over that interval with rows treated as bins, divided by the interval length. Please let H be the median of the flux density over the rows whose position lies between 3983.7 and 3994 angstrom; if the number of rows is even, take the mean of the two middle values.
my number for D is -0.4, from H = 24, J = 15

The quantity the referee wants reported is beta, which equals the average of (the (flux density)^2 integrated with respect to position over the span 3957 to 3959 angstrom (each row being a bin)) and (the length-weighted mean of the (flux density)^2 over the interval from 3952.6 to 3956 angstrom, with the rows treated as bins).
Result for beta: 825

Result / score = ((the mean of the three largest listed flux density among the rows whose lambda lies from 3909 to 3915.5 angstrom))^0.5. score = 4.93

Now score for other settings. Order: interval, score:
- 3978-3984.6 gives 4.94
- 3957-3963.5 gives 4.76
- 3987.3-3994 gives 5.01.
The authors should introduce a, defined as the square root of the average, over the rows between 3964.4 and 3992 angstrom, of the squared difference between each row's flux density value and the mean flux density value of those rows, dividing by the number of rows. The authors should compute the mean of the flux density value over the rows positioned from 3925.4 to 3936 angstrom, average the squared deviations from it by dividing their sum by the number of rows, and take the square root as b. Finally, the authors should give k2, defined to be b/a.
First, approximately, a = 6.8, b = 6.4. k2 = 0.9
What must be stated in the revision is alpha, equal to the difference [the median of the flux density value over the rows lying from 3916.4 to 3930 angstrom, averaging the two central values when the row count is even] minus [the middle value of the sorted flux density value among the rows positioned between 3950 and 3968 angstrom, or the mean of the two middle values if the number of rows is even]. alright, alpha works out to -1.5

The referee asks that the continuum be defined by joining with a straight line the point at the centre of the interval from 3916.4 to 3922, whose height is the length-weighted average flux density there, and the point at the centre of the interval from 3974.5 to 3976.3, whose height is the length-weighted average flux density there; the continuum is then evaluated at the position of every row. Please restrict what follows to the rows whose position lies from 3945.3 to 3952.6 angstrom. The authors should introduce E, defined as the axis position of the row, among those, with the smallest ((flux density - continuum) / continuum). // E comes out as 3949.41 angstrom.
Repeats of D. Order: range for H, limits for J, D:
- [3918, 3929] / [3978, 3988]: 0.2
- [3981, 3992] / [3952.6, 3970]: -0.3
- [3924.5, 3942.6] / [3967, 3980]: -0.1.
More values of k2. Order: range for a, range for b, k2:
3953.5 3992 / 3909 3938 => 1.0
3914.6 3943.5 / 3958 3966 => 0.5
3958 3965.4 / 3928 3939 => 2.9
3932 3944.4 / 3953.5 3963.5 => 0.3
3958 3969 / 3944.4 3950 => 0.3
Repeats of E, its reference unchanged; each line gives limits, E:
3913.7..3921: 3920.42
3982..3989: 3982.29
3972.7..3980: 3974.04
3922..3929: 3928.55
